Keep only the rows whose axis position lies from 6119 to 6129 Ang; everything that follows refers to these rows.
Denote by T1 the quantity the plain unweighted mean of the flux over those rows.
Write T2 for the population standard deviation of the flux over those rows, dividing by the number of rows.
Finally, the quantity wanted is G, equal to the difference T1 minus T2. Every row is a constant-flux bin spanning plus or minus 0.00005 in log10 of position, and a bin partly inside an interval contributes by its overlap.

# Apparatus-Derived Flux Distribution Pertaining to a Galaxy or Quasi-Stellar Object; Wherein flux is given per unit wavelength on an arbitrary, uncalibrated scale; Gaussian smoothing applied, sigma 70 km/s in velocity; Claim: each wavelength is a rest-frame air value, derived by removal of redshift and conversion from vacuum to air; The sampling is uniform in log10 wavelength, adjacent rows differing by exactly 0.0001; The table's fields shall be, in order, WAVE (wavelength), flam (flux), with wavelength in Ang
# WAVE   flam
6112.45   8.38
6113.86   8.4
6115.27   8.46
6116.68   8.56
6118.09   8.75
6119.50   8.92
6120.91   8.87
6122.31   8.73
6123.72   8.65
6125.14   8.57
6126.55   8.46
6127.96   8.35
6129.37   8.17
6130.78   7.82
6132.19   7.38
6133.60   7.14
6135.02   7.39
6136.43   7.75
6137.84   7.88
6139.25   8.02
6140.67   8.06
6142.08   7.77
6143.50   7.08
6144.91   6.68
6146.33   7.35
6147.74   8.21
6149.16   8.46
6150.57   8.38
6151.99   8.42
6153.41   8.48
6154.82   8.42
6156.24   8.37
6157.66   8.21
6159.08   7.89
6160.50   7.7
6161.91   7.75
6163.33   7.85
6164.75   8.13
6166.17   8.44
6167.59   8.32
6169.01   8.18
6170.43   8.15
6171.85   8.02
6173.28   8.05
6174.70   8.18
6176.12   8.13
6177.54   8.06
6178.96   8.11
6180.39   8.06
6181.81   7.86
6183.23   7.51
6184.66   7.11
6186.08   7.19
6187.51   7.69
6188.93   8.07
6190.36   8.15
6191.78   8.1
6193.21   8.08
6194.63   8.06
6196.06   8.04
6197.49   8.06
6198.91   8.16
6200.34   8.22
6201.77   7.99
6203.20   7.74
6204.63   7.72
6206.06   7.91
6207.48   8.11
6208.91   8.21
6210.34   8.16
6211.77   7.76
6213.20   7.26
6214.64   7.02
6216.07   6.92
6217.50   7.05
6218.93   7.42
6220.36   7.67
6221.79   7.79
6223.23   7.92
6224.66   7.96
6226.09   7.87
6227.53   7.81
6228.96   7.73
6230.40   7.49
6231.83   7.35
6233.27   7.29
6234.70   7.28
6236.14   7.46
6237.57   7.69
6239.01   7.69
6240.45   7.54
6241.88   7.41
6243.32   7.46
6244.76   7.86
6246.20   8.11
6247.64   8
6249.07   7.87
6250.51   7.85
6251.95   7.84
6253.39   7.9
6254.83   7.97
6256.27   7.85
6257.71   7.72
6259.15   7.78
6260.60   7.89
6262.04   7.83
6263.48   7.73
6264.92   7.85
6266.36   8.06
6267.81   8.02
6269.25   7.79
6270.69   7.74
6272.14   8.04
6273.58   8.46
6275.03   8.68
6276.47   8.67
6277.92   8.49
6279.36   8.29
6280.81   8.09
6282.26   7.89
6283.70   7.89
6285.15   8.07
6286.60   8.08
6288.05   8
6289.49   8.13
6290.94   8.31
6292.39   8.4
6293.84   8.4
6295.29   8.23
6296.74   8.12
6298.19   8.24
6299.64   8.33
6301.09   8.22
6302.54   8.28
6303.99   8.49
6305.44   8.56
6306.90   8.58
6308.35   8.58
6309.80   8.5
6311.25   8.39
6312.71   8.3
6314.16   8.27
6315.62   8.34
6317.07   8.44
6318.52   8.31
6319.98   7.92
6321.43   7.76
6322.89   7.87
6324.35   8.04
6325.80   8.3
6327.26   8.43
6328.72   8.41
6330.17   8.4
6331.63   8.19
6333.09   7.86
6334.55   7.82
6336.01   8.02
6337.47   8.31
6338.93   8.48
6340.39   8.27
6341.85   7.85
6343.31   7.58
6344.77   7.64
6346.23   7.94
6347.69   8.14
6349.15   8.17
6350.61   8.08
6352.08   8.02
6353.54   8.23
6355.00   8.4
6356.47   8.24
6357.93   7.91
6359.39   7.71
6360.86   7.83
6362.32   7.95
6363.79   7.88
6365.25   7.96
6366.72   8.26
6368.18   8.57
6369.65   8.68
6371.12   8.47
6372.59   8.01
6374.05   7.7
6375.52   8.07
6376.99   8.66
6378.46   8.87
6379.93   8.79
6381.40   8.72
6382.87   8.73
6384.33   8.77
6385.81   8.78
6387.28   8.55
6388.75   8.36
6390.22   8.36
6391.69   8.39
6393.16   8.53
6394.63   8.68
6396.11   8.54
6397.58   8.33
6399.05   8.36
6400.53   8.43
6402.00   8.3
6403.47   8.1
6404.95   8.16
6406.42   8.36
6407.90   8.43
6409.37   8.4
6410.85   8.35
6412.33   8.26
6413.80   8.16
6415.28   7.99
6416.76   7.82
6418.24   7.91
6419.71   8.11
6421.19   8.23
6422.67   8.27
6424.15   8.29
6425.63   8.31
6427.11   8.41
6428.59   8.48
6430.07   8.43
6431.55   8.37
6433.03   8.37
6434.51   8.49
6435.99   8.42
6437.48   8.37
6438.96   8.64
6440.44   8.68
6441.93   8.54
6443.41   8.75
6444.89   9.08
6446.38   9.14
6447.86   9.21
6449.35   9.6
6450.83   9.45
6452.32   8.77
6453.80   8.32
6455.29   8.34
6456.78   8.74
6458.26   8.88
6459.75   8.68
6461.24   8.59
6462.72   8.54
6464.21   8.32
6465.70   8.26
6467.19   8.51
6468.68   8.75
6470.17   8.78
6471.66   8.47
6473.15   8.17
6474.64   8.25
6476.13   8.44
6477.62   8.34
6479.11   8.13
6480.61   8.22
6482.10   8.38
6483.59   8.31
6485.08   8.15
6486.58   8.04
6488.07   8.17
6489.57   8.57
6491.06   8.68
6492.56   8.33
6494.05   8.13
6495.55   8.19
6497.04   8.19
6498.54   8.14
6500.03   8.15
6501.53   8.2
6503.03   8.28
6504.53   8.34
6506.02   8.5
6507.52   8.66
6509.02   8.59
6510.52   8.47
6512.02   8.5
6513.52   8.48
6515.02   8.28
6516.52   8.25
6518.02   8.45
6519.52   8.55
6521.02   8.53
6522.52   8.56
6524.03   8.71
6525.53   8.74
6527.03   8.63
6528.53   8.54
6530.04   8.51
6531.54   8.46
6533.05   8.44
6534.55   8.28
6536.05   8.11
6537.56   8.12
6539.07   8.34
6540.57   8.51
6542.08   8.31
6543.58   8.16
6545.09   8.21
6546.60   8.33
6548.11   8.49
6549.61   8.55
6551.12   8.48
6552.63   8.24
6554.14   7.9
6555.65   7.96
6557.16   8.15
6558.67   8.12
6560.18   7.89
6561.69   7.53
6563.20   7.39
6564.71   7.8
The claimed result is 8.46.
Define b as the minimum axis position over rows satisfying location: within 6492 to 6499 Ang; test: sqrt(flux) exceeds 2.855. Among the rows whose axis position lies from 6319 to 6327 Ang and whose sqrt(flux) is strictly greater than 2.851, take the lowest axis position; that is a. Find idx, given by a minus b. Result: -166.8 Ang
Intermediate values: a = 6325.80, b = 6492.56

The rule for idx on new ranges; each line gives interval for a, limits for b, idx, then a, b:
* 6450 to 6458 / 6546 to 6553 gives -95.8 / 6450.83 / 6546.60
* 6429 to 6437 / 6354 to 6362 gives 75.1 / 6430.07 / 6355.00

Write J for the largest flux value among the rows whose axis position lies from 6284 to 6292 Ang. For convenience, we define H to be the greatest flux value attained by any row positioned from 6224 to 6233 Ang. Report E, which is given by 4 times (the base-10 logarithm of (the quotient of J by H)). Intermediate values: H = 7.96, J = 8.31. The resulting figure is 0.075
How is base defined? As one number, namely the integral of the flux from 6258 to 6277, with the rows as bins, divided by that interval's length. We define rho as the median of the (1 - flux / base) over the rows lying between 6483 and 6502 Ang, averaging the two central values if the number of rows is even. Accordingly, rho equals -0.020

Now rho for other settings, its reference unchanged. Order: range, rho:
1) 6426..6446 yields -0.056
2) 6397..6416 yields -0.038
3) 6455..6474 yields -0.064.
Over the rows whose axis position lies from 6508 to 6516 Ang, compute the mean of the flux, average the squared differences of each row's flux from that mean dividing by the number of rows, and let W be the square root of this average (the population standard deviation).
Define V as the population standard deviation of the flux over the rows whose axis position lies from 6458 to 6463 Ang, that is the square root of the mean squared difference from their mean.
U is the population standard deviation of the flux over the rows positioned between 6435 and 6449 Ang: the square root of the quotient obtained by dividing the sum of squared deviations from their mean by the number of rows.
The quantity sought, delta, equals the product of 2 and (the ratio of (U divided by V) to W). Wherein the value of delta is 45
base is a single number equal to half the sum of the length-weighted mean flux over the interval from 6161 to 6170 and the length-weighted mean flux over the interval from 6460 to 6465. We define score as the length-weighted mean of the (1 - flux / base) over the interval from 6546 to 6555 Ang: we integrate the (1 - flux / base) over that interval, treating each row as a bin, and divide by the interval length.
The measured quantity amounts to 0.00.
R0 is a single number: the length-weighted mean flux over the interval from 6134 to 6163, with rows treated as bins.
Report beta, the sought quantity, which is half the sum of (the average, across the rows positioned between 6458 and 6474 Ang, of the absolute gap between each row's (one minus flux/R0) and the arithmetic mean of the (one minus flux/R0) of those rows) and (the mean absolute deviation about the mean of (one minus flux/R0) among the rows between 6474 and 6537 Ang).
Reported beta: 0.022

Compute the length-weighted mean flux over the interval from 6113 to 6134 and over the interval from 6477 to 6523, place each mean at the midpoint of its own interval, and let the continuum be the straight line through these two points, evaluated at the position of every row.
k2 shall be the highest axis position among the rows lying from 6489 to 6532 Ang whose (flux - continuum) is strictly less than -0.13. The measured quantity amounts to 6501.53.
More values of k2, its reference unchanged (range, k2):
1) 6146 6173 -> 6171.85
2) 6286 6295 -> 6289.49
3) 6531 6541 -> 6537.56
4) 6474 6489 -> 6488.07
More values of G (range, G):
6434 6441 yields 8.40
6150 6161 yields 7.97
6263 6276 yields 7.73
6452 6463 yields 8.42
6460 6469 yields 8.33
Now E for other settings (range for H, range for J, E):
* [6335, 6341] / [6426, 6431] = 0.000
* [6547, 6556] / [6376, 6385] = 0.064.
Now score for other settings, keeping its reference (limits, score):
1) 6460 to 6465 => -0.02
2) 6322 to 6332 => 0.01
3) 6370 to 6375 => 0.02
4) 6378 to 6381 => -0.06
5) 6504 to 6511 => -0.03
